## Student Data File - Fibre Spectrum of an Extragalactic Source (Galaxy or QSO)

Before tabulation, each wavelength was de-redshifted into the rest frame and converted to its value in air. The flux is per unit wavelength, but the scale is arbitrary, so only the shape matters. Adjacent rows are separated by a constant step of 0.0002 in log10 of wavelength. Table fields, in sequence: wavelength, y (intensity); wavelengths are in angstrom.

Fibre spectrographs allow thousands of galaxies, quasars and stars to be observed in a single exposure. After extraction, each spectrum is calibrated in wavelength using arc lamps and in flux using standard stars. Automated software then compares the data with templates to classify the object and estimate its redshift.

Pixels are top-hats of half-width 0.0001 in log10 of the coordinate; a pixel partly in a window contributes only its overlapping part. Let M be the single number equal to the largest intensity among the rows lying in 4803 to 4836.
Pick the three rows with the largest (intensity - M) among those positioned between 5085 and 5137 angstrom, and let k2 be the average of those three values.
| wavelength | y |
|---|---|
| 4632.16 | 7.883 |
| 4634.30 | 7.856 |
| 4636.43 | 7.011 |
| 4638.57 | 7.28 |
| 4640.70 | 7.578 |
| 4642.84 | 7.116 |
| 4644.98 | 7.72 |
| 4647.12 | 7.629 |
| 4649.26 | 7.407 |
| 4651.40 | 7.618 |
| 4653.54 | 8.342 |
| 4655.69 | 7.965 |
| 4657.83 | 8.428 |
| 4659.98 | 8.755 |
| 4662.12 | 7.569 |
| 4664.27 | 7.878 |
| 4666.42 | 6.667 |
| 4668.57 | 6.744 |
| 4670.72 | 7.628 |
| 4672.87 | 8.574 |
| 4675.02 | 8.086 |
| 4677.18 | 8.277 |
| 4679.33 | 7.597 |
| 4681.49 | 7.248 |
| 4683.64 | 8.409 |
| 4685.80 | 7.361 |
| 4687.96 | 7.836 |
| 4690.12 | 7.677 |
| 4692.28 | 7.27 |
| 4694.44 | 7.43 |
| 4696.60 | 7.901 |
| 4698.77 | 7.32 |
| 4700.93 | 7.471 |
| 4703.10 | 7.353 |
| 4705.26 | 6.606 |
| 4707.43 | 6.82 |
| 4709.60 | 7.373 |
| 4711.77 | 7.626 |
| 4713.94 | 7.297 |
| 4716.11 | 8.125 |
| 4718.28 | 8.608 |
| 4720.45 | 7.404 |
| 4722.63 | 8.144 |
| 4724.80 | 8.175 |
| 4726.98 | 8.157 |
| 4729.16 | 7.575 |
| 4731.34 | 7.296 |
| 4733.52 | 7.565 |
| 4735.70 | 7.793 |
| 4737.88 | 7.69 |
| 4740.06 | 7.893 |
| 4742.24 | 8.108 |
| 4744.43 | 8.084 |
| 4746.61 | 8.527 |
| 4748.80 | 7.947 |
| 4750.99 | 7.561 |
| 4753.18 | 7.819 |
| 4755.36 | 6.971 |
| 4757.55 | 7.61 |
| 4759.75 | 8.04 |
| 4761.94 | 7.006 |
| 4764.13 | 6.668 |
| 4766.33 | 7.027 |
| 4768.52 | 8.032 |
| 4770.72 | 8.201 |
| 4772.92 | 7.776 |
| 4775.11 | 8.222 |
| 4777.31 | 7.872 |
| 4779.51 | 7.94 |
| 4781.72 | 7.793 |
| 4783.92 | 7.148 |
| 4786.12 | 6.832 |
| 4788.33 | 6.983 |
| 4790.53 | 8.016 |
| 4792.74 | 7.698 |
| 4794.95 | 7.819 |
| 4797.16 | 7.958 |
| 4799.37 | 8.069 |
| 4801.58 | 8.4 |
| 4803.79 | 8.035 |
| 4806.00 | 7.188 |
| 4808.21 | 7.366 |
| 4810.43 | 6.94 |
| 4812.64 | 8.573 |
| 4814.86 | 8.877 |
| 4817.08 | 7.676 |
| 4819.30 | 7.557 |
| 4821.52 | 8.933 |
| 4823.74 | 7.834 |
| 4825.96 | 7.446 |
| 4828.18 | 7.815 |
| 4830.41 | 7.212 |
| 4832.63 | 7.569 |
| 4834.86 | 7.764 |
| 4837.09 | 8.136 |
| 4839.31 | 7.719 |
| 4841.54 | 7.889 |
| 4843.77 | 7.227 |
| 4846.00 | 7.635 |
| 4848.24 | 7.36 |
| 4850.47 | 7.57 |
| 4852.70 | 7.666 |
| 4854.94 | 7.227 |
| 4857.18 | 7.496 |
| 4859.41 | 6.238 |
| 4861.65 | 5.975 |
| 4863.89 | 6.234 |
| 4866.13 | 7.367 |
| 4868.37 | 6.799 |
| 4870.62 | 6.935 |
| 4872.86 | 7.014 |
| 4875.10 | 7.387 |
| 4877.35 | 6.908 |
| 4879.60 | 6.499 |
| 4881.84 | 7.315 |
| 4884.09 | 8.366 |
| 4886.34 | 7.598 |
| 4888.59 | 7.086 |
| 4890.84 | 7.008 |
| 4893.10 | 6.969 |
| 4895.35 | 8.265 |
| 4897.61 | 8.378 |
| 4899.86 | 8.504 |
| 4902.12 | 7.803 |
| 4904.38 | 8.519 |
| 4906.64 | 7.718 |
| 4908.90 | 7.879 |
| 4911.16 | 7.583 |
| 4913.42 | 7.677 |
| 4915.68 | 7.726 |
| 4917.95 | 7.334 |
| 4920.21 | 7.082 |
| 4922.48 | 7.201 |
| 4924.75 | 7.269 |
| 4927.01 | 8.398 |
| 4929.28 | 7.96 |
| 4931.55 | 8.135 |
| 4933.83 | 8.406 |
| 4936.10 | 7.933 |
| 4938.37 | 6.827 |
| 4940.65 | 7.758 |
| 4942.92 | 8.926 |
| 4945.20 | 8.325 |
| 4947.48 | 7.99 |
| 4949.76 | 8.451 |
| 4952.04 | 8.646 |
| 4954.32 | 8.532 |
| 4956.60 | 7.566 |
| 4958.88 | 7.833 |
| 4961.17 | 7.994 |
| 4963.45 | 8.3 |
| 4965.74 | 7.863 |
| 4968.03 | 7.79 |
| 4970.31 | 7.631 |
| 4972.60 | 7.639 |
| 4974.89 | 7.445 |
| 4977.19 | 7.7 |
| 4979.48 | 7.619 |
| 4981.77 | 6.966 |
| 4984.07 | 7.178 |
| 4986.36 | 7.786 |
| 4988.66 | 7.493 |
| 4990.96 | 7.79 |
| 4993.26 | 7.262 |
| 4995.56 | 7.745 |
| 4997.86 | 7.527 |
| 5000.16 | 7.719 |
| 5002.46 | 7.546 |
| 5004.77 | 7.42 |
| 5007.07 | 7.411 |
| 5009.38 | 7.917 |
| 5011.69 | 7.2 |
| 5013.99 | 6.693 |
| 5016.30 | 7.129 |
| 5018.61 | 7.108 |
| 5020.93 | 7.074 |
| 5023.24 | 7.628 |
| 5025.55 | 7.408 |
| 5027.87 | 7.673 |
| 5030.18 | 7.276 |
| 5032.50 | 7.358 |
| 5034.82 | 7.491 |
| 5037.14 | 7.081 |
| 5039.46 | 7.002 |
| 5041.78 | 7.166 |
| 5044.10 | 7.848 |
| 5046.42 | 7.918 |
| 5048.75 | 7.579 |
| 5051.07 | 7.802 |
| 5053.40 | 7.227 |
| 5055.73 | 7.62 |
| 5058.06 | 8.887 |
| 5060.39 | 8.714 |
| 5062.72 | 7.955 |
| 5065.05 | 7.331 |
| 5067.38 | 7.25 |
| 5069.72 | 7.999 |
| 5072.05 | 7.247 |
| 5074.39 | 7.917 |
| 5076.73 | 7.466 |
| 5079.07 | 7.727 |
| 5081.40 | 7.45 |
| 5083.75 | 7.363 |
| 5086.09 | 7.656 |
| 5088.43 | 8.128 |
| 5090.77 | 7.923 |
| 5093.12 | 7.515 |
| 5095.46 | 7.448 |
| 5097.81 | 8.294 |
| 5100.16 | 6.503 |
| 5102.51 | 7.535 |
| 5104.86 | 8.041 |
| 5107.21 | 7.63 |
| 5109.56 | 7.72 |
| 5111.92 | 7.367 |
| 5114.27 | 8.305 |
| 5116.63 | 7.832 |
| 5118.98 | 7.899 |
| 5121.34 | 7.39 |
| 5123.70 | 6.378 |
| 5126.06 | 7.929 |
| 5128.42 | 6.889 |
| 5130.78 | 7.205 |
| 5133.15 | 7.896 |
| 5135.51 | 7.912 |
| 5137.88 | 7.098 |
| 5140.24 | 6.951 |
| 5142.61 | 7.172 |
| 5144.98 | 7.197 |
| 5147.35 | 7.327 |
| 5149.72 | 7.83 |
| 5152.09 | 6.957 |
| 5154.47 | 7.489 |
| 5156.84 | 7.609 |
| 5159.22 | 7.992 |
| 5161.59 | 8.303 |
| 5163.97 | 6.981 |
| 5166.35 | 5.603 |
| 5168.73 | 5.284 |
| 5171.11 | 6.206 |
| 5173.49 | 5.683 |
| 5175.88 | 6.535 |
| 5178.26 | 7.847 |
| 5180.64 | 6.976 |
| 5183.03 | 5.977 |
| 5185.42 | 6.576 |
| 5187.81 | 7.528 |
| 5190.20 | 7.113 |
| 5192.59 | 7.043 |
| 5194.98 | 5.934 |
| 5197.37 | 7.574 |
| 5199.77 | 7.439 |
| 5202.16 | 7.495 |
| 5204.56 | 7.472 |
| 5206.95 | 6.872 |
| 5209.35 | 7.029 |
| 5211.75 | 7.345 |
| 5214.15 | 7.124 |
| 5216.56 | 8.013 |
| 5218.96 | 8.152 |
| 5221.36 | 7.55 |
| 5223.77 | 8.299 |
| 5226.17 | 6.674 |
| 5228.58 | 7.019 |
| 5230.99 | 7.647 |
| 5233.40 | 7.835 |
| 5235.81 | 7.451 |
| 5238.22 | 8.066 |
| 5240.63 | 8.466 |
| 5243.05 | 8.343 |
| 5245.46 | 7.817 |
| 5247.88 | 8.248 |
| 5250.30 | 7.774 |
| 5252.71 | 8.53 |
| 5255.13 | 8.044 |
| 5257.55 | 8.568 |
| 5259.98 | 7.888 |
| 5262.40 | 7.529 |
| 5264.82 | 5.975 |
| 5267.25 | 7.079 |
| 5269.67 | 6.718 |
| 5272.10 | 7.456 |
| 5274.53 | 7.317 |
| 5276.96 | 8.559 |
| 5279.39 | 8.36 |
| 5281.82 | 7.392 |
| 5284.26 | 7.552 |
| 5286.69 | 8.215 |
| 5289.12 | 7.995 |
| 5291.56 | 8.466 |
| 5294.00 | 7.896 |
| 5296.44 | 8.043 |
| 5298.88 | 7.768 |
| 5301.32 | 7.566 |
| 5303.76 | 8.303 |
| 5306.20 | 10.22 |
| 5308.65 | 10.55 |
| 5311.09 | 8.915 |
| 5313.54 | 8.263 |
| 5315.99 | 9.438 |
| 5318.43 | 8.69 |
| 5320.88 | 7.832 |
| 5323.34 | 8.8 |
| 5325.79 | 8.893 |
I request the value -0.7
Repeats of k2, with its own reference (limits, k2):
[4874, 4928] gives -0.5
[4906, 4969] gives -0.2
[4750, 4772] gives -0.8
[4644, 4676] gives -0.3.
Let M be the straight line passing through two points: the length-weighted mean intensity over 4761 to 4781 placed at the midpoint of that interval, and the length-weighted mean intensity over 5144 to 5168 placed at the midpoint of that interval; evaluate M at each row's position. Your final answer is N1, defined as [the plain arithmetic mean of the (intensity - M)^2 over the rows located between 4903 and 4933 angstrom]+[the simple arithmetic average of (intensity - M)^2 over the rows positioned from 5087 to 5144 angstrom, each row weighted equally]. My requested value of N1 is 0.534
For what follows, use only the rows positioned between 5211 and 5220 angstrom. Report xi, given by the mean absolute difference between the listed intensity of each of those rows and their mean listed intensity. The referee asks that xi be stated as 0.42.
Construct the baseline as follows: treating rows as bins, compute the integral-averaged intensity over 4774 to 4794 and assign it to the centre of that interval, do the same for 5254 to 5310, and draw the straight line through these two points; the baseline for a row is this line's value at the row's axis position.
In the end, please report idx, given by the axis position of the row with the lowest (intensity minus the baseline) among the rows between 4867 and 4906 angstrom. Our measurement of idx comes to 4879.60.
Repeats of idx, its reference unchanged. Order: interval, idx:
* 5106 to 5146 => 5123.70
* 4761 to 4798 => 4764.13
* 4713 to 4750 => 4731.34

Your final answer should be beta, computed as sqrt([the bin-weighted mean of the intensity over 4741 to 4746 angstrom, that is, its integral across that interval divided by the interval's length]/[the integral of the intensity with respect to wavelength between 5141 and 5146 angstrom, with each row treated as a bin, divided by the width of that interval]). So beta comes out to 1.07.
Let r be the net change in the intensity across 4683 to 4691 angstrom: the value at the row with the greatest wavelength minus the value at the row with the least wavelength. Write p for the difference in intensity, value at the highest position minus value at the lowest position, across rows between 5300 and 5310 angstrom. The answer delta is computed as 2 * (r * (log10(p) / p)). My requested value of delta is -0.233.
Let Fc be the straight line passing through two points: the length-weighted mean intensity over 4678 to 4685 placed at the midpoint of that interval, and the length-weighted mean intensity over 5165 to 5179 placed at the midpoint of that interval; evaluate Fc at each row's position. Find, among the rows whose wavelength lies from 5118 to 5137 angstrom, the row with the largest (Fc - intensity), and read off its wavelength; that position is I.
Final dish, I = 5123.70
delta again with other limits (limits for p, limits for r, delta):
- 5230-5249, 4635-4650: -0.291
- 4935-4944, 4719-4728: -0.005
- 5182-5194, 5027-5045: 0.009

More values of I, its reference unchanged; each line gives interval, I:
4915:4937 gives 4920.21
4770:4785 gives 4783.92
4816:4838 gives 4830.41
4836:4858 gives 4843.77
